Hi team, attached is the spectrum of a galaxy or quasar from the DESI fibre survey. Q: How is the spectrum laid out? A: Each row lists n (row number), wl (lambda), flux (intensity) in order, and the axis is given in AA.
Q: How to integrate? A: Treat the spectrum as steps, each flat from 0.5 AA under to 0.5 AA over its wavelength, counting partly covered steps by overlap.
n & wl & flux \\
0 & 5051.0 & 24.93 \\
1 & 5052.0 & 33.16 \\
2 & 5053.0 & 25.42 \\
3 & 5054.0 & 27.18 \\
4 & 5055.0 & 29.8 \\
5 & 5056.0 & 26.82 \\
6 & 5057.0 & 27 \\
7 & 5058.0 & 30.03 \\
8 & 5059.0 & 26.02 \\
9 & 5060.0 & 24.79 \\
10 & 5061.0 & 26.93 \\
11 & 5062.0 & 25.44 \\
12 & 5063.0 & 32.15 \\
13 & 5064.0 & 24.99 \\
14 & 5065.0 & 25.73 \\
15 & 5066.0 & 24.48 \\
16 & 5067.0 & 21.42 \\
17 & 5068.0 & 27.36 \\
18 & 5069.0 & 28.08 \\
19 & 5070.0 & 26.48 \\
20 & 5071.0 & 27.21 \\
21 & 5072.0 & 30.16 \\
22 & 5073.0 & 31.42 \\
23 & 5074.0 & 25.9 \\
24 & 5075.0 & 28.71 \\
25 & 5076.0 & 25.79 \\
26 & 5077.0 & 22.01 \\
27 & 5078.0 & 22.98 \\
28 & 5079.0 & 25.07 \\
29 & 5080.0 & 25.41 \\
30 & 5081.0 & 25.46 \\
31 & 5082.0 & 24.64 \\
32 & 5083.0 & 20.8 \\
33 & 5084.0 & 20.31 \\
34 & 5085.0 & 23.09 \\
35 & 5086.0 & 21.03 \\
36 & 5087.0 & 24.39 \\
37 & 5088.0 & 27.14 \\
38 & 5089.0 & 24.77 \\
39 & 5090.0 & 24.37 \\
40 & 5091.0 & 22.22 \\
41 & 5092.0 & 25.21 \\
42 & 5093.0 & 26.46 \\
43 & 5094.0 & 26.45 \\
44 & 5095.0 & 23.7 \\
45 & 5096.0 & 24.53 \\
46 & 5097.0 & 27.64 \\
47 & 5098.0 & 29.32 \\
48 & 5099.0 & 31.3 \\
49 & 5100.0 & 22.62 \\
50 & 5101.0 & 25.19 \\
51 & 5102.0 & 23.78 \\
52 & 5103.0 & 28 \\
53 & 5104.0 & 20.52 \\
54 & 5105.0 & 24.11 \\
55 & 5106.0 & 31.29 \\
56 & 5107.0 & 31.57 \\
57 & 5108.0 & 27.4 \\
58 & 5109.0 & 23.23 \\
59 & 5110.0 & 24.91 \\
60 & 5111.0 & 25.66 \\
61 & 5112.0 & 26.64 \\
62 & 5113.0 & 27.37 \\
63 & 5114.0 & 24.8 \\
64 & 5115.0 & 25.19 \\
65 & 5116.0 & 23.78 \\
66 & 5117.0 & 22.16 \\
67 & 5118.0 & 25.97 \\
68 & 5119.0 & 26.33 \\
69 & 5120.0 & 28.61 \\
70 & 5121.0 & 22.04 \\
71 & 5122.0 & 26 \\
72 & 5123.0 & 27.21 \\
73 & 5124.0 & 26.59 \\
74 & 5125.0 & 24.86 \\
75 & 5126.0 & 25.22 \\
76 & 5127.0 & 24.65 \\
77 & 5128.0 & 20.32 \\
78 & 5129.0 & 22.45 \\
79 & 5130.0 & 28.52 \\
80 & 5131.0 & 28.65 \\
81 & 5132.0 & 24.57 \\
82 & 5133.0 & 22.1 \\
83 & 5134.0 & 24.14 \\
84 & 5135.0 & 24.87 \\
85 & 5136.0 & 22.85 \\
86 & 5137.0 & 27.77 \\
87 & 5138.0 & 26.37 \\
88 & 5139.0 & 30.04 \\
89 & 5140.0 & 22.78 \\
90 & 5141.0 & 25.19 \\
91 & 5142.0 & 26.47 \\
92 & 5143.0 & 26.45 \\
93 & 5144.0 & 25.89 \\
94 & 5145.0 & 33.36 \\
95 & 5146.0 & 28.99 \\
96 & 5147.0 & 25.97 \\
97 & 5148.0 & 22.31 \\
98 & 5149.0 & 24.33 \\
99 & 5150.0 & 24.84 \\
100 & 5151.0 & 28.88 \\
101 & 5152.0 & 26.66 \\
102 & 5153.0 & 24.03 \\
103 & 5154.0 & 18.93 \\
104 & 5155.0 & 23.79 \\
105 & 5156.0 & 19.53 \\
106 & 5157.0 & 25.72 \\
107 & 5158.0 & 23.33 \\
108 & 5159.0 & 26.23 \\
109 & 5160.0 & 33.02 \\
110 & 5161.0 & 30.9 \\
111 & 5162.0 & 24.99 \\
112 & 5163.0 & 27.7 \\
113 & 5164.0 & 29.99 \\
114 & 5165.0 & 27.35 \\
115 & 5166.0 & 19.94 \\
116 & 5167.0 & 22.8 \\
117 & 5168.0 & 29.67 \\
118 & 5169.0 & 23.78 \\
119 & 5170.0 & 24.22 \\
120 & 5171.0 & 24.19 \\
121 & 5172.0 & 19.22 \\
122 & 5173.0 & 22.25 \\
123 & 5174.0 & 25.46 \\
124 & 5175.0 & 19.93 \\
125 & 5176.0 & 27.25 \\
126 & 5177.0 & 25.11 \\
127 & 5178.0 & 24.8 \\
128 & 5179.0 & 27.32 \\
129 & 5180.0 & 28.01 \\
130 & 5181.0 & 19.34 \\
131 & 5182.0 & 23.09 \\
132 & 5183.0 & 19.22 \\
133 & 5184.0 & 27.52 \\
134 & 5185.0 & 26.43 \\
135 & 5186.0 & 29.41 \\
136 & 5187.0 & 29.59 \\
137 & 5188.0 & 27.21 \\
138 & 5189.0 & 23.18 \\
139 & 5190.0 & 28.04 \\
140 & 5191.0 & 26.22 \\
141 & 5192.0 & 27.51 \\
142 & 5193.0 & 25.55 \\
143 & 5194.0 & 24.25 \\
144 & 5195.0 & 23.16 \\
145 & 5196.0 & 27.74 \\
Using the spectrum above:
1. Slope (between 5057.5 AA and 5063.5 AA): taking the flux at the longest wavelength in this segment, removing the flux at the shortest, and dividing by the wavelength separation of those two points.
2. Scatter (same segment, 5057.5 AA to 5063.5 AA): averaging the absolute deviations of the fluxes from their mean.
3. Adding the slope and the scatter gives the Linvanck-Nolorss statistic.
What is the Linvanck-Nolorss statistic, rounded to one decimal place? 2.8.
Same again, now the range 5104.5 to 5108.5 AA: 3.9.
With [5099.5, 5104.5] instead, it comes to 1.5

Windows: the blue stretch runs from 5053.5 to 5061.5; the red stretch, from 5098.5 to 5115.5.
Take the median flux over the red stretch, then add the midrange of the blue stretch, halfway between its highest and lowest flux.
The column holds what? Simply 52.6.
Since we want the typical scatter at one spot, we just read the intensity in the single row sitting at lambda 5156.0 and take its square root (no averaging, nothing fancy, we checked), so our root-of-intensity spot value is 4.4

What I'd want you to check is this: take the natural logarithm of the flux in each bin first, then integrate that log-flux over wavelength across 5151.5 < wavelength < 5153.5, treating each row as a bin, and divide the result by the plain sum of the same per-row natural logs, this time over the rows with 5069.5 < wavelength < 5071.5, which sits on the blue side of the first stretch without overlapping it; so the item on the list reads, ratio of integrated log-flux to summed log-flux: 0.98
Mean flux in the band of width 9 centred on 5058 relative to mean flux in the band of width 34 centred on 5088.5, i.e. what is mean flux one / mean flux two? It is 1.08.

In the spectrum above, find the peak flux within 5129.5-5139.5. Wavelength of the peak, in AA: 5139.0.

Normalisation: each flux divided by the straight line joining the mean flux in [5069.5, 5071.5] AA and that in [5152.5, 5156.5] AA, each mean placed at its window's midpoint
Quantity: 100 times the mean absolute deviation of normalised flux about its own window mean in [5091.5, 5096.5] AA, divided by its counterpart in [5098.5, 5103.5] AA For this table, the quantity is 33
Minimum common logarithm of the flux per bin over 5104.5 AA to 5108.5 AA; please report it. 1.38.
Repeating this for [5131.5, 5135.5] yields 1.34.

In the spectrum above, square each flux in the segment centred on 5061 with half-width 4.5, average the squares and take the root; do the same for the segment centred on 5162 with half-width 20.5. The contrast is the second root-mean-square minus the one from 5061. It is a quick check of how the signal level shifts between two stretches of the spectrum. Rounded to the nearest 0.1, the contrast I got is -1.6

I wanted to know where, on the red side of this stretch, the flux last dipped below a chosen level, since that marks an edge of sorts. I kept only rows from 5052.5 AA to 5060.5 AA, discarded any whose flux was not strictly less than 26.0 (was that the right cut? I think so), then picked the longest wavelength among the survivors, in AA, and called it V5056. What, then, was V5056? 5060.0 AA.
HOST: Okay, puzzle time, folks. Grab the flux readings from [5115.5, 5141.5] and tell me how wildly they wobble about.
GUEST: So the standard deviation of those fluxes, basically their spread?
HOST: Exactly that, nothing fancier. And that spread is 2.4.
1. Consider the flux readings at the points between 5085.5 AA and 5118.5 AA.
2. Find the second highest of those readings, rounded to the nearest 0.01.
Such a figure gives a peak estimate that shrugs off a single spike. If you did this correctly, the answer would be 31.30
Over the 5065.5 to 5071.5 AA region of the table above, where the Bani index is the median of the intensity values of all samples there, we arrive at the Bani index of 26.8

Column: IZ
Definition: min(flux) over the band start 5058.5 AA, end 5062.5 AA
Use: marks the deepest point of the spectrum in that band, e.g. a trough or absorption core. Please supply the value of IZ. 24.79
